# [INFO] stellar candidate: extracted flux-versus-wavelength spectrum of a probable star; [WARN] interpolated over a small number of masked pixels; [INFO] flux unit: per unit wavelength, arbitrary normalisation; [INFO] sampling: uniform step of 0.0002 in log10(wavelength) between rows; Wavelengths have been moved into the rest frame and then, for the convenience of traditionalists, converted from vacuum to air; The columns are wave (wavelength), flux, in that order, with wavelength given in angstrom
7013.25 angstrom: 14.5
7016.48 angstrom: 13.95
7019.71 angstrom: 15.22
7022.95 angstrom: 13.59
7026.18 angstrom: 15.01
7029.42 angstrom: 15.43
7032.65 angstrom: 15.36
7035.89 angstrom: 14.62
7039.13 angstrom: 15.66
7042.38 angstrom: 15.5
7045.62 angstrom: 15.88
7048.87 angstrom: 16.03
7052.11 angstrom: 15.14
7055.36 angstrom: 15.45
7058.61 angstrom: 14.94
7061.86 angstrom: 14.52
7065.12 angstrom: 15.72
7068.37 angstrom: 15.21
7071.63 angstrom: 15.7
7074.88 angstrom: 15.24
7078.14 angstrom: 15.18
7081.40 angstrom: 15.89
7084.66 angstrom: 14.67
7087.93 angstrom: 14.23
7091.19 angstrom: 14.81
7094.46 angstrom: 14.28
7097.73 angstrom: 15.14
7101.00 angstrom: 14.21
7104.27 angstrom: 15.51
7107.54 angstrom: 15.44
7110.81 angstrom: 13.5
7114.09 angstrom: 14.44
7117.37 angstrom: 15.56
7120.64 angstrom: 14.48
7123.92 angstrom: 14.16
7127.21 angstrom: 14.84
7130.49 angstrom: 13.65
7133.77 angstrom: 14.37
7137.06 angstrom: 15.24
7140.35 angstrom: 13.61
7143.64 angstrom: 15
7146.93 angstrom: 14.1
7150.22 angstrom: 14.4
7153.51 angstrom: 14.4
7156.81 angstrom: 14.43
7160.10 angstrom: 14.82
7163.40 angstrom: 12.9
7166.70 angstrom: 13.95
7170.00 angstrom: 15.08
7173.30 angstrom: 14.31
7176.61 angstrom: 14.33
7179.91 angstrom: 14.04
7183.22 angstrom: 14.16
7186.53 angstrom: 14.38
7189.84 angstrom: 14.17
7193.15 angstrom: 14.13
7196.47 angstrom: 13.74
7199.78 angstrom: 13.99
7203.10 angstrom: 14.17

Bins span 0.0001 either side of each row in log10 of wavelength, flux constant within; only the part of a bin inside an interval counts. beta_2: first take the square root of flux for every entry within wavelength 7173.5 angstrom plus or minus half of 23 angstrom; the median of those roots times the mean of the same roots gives 14.1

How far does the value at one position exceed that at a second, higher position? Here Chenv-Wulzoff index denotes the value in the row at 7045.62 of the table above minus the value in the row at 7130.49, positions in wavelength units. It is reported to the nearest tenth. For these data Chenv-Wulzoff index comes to 2.2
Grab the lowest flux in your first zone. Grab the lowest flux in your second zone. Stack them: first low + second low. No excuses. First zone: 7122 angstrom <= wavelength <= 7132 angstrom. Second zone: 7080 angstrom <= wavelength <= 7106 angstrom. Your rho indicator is 27.9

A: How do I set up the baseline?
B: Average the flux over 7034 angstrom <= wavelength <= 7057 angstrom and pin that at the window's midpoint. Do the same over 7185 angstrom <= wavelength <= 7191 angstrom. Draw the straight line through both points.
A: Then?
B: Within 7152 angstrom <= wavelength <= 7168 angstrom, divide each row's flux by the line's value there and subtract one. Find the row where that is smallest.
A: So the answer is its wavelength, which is 7163.40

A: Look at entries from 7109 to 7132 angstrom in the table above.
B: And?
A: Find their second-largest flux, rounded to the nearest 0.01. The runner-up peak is 14.84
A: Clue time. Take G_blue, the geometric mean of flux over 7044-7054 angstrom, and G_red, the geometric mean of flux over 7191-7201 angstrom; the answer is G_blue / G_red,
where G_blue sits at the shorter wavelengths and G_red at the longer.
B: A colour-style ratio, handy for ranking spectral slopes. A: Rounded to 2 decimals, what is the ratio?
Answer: 1.12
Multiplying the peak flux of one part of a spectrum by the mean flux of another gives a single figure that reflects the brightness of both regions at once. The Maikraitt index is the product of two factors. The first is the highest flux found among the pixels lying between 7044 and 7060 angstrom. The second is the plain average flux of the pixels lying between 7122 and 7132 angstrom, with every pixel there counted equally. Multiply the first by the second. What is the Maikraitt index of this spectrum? 228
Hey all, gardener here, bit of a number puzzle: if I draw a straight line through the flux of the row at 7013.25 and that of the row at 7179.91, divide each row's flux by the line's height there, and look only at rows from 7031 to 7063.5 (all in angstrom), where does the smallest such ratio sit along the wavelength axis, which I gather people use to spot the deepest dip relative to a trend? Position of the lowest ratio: 7061.86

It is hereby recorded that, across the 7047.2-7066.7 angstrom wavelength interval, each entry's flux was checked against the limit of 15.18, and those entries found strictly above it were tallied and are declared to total 3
